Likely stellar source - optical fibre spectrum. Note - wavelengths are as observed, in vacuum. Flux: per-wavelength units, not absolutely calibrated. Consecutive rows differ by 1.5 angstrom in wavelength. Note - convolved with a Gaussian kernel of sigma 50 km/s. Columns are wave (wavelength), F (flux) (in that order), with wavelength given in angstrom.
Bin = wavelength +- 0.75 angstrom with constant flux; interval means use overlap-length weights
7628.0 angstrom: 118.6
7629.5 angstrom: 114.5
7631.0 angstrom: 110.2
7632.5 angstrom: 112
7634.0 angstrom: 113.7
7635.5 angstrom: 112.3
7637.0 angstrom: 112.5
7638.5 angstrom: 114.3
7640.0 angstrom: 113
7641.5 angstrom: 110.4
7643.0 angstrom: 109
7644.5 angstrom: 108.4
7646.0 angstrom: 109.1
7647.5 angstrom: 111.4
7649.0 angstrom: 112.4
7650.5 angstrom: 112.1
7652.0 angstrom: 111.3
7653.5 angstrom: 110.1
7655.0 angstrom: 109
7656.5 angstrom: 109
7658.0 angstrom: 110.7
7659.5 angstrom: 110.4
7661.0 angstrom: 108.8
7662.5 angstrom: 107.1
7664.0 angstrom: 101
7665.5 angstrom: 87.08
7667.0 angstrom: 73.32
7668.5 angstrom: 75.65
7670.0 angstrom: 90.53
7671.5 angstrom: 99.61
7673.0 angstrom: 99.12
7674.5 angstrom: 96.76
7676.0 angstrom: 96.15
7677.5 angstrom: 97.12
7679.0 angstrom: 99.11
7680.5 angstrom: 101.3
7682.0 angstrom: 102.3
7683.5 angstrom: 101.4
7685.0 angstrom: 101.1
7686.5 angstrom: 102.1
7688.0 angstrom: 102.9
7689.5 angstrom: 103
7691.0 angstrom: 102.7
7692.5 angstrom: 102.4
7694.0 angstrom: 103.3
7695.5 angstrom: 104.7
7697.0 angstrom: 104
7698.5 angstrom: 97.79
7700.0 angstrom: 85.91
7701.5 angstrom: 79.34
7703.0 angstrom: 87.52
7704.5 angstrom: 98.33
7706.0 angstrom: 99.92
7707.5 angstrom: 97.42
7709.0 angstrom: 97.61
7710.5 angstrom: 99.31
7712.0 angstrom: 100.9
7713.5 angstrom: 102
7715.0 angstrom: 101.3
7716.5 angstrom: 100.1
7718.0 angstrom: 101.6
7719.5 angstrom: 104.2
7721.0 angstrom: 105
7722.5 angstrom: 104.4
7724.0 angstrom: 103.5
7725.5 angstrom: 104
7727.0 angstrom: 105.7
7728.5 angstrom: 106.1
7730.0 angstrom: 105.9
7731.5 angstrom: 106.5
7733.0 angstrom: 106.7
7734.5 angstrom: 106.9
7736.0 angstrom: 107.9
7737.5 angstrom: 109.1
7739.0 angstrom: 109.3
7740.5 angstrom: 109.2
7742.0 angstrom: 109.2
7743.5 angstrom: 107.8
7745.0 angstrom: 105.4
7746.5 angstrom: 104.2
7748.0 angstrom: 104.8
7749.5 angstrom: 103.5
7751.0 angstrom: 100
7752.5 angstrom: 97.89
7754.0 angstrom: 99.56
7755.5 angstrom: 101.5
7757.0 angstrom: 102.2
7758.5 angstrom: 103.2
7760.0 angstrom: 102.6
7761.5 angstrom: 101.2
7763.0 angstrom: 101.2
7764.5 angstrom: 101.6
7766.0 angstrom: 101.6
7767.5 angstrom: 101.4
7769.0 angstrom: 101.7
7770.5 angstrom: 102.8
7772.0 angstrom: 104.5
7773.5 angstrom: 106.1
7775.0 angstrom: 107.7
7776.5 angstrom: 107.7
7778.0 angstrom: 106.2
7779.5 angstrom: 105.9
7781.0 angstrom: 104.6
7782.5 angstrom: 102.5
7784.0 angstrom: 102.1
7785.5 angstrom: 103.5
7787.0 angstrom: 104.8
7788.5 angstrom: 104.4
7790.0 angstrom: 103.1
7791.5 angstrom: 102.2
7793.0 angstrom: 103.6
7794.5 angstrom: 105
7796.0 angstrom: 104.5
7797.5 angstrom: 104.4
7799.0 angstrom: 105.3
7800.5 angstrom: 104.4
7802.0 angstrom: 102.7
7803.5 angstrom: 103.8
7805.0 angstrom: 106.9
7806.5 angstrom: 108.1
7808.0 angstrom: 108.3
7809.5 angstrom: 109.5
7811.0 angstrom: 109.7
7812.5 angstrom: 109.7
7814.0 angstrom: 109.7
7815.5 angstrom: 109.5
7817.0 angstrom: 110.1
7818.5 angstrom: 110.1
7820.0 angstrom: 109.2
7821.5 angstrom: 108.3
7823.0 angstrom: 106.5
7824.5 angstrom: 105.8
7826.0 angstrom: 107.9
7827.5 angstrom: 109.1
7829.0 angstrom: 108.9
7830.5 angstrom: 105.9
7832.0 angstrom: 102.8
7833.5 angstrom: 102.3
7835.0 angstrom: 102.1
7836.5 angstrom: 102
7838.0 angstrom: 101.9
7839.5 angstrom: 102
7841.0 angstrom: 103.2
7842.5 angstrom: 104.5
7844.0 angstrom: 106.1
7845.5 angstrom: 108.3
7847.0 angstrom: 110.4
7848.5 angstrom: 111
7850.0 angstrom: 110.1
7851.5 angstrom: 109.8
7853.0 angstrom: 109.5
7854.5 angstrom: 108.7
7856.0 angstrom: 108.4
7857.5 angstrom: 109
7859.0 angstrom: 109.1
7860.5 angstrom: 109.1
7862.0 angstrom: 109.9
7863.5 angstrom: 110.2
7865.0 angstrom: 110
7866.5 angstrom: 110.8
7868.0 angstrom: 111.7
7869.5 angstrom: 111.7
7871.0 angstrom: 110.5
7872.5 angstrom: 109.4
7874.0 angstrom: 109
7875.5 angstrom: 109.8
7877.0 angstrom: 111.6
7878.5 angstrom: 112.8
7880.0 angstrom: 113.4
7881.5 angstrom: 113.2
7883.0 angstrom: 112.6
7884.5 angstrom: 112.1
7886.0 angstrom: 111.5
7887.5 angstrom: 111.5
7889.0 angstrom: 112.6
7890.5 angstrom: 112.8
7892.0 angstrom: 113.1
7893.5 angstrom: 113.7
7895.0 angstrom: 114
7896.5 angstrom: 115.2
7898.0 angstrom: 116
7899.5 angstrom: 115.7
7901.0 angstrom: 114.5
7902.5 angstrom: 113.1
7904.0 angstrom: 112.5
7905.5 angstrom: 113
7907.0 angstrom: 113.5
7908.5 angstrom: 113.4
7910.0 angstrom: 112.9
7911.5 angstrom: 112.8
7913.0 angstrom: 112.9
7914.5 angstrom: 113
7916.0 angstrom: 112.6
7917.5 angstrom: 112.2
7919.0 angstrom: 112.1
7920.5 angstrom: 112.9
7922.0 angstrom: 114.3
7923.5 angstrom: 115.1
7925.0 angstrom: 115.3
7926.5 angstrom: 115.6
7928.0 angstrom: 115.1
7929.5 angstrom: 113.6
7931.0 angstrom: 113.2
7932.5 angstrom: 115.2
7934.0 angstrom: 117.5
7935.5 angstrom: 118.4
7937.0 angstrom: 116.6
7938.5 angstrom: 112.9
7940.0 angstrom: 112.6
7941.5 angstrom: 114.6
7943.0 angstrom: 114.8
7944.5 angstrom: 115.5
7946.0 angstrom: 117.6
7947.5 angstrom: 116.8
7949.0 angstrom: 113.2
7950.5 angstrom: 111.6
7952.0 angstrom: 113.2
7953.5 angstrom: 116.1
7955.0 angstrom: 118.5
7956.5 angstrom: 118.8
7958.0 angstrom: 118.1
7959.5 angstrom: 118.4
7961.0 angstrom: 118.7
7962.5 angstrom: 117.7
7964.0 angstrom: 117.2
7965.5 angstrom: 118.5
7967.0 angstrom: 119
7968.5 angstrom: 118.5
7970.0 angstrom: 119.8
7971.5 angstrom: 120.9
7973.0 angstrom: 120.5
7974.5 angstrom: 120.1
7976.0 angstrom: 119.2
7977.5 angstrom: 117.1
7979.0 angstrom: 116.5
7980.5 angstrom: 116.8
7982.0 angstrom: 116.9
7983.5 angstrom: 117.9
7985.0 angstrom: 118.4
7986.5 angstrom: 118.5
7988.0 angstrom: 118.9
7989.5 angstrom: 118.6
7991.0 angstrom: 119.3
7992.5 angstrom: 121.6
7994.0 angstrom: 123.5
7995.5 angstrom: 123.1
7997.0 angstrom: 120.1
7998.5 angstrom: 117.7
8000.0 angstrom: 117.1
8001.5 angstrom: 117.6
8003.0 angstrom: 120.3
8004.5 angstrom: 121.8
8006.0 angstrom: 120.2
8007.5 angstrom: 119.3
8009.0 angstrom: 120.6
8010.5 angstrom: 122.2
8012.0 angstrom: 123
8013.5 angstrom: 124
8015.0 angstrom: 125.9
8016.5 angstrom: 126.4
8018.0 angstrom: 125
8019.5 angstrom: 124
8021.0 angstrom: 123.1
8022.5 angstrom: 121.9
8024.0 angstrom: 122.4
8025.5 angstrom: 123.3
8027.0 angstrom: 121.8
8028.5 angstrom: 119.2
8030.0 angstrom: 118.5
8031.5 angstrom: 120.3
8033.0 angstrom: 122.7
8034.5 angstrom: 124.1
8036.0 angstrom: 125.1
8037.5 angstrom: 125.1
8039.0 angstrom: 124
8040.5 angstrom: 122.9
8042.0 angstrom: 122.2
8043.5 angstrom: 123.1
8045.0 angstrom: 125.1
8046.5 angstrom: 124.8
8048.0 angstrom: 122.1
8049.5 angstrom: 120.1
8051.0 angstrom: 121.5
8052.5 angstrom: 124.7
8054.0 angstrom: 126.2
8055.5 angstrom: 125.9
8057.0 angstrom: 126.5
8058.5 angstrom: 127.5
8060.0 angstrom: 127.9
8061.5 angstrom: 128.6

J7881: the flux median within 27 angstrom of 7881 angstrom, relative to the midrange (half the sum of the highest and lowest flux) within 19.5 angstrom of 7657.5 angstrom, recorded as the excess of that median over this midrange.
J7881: 18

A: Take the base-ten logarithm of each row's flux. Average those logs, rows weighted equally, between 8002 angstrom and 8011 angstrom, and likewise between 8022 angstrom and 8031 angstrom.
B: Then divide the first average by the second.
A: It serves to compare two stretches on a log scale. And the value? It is 1.00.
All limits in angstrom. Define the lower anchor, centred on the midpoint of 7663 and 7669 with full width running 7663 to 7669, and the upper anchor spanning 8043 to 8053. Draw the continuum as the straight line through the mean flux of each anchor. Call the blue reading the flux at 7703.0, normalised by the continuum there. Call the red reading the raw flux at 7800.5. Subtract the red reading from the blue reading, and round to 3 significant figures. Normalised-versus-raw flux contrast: -103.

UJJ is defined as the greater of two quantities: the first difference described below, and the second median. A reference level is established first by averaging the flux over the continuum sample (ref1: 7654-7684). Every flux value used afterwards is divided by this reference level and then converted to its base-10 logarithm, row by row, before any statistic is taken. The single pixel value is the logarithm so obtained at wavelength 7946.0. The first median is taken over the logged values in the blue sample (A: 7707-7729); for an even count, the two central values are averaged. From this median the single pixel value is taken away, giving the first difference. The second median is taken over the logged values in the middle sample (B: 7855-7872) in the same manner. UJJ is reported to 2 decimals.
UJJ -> 0.05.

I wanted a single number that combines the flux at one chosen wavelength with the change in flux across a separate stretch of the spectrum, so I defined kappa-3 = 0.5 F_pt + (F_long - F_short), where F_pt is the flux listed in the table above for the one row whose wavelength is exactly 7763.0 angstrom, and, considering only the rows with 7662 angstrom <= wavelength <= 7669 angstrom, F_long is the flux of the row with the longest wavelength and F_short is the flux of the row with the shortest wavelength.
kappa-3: 19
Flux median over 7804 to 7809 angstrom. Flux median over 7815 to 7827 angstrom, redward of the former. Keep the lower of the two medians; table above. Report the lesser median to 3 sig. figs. 108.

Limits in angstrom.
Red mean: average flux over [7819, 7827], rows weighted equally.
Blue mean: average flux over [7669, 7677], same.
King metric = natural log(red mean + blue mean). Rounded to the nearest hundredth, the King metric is 5.32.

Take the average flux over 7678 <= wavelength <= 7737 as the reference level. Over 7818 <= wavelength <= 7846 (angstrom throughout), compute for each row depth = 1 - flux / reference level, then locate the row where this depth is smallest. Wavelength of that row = 7818.5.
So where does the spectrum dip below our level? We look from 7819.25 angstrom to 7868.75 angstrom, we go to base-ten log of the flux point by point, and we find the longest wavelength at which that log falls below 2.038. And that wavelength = 7860.5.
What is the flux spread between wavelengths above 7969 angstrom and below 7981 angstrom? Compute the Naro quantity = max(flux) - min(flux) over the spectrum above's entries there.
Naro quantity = 4.4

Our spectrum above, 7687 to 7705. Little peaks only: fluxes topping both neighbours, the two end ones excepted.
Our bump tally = 2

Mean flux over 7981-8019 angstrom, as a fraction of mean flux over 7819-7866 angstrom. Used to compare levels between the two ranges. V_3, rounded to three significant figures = 1.13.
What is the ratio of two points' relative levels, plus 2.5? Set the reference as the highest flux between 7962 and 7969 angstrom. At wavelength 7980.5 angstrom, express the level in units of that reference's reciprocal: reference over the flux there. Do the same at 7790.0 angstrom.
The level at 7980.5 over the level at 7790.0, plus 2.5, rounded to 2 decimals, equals 3.38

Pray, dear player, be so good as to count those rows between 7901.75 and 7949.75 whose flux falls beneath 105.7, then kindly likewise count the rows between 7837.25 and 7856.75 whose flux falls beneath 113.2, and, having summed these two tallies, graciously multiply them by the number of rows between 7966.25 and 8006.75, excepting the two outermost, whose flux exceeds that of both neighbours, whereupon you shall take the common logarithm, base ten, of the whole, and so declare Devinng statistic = 1.72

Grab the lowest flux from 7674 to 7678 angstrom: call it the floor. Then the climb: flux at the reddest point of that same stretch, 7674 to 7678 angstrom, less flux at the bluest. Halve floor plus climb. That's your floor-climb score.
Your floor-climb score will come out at 48.3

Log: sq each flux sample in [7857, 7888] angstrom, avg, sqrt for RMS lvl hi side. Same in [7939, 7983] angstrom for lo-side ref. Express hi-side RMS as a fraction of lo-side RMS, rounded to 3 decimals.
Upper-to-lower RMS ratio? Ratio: 0.947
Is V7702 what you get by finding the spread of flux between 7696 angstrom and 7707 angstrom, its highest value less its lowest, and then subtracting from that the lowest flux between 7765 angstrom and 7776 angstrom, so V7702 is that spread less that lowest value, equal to -77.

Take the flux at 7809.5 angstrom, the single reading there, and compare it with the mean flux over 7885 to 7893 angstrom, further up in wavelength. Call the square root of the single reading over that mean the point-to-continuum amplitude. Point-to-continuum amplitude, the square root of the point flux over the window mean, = 0.987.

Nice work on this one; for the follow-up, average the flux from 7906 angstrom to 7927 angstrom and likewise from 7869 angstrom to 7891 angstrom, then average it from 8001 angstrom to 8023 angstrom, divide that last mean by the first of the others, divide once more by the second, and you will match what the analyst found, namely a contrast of 0.0097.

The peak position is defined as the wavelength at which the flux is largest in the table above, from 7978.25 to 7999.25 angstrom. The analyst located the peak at 7994.0 angstrom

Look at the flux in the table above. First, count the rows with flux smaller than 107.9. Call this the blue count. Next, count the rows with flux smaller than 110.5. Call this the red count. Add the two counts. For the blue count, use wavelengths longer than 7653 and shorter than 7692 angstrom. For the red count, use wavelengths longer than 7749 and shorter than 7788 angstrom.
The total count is 46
